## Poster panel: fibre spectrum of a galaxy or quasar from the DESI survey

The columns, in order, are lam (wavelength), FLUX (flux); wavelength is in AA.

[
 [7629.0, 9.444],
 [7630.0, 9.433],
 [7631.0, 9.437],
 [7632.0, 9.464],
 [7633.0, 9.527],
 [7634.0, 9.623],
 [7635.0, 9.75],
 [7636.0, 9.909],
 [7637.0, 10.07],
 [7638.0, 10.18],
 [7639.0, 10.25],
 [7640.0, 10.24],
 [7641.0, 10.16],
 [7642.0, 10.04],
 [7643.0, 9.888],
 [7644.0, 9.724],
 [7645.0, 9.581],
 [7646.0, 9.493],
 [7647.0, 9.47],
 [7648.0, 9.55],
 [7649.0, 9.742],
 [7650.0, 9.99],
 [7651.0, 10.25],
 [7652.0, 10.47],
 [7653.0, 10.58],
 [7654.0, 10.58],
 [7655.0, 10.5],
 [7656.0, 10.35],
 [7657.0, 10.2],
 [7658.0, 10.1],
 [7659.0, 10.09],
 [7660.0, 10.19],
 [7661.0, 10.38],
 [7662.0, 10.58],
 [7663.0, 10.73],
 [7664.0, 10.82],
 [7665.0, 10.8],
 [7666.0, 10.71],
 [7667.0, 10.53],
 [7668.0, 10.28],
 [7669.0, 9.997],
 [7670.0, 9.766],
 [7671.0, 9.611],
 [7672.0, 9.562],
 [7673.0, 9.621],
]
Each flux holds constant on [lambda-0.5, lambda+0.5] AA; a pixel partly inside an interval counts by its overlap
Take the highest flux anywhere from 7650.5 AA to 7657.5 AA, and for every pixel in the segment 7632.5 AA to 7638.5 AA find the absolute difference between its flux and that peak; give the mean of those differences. 0.74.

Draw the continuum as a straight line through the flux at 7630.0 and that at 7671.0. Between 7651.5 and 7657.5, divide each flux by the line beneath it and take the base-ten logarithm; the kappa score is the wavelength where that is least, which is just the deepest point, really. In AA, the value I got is 7657.0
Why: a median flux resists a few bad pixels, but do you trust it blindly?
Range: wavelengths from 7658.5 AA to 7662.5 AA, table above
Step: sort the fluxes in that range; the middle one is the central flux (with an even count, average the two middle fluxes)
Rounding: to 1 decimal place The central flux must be 10.3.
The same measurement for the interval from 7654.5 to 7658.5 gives 10.3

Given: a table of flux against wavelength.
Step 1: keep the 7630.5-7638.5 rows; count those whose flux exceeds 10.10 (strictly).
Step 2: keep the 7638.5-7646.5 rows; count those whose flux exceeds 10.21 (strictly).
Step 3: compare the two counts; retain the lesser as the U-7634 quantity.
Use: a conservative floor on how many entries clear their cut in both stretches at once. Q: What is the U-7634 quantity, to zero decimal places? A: 1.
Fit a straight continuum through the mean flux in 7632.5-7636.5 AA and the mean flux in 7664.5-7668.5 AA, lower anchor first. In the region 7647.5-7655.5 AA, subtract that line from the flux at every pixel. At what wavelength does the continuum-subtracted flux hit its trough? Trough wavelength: 7648.0 AA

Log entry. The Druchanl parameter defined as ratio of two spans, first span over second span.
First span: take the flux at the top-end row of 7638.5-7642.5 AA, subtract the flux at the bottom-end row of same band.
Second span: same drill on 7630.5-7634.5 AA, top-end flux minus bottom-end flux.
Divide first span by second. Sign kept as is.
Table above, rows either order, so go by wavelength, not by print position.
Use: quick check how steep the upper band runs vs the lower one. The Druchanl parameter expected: -1.1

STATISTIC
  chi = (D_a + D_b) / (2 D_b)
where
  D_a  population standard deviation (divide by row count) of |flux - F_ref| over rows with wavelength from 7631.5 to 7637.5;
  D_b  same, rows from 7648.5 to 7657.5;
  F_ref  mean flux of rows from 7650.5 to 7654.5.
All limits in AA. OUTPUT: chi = 0.98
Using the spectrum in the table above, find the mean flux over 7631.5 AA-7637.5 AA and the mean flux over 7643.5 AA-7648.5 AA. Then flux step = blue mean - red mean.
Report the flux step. 0.2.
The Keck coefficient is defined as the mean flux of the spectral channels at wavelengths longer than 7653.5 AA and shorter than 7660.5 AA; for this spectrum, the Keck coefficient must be 10.3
